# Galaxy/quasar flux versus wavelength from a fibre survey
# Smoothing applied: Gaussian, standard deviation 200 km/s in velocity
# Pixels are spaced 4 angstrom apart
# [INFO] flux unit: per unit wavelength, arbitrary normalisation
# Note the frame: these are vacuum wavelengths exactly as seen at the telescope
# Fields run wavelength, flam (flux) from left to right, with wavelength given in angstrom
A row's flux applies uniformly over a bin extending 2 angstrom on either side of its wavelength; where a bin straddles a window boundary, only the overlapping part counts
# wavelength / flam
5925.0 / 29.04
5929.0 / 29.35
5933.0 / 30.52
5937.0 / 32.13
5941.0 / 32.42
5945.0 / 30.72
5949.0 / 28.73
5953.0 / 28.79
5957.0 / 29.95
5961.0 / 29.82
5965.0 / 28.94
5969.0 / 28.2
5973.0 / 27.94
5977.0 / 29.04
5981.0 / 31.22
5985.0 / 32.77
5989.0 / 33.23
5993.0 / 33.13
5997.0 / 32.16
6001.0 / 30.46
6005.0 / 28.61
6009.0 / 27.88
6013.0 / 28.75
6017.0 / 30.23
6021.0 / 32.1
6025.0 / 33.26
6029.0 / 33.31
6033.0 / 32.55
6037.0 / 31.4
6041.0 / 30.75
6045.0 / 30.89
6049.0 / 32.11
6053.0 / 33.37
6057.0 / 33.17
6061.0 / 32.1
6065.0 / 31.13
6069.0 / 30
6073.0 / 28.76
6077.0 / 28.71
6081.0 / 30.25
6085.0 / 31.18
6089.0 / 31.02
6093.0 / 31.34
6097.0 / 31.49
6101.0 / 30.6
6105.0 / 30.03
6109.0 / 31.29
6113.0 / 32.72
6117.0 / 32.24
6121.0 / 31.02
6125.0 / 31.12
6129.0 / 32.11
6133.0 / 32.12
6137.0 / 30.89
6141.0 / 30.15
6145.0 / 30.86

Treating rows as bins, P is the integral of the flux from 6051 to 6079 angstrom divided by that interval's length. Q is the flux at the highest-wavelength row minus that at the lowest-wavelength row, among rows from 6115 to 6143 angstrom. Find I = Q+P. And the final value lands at 28.9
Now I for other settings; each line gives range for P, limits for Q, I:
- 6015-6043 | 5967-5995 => 36.9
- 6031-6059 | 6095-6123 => 31.6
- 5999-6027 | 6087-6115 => 31.9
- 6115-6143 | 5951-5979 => 31.6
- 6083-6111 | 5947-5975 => 30.2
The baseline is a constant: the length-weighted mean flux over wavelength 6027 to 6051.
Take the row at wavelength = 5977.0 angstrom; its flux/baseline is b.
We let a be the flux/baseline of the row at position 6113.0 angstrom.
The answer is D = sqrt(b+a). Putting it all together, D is 1.39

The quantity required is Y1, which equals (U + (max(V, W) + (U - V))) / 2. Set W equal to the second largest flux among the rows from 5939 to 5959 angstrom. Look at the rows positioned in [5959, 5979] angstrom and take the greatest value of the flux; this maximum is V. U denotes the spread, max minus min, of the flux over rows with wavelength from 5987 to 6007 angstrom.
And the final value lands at 5.1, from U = 4.6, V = 29.82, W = 30.72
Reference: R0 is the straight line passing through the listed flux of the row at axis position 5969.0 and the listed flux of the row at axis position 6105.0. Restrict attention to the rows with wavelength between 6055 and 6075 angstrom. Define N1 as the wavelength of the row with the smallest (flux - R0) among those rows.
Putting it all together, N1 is 6073.0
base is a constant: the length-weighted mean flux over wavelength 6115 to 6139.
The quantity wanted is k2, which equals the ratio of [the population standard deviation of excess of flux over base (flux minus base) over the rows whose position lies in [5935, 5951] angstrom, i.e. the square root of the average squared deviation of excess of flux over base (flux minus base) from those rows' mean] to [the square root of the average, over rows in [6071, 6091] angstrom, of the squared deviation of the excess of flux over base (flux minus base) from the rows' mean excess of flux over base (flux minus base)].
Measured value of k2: 1.4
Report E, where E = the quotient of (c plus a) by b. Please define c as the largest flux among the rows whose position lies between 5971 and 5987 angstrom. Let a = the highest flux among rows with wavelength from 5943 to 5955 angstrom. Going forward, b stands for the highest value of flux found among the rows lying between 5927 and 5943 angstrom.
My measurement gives 1.96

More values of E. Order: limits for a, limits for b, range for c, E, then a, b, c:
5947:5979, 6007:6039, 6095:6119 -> 1.88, 29.95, 33.31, 32.72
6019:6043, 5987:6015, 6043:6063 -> 2.01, 33.31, 33.23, 33.37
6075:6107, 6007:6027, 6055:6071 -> 1.94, 31.49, 33.26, 33.17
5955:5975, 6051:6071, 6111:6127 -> 1.88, 29.95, 33.37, 32.72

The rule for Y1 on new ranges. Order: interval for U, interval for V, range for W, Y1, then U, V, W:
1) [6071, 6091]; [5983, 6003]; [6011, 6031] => 2.5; 2.5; 33.23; 33.26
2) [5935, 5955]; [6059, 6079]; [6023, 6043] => 4.3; 3.7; 32.1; 33.26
